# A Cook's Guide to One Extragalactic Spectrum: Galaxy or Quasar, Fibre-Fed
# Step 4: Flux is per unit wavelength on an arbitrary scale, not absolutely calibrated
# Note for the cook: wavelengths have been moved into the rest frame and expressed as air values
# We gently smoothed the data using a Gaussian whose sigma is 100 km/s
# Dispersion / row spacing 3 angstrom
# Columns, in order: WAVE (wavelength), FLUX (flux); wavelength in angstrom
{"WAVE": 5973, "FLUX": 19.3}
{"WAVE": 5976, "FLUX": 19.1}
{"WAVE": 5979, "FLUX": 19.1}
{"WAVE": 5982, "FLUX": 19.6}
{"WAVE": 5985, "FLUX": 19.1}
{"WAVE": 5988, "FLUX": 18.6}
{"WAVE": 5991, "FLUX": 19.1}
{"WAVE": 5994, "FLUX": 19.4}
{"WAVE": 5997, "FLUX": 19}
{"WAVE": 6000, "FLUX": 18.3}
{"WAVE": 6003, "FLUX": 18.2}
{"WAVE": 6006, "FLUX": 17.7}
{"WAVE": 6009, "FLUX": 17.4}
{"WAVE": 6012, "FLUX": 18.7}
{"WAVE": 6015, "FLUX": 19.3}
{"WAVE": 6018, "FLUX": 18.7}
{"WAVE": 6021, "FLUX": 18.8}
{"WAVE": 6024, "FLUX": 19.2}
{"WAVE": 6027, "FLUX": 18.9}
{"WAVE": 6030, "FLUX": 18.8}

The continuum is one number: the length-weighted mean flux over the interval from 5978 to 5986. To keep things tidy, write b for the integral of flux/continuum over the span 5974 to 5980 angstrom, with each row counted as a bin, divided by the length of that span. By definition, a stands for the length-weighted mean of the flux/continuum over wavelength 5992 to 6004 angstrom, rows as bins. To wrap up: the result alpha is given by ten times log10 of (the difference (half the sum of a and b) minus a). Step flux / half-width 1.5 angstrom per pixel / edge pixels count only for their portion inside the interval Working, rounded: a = 0.973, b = 0.991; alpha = -20.4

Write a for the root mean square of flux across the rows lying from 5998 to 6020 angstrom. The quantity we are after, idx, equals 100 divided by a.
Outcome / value 5.45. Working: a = 18.3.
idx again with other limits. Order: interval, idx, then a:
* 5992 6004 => 5.34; 18.7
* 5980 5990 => 5.23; 19.1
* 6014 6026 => 5.26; 19.0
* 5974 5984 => 5.19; 19.3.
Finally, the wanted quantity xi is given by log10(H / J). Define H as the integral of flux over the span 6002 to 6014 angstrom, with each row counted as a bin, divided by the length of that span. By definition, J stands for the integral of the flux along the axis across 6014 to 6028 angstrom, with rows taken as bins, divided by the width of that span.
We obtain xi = -0.022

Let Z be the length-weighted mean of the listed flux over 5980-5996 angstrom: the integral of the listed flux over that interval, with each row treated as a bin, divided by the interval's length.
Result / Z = 19.2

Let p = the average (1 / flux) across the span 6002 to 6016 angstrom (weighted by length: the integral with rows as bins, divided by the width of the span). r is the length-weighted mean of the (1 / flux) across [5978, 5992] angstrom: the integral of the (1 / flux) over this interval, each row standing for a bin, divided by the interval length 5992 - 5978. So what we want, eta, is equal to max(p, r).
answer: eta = 0.0549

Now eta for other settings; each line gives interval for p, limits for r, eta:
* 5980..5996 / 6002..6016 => 0.0549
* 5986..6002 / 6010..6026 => 0.0530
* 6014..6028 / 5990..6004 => 0.0532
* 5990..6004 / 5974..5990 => 0.0532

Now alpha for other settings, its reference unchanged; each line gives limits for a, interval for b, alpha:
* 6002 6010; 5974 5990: -14.6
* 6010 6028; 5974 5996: -21.9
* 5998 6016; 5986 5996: -17.0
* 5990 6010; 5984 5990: -19.9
